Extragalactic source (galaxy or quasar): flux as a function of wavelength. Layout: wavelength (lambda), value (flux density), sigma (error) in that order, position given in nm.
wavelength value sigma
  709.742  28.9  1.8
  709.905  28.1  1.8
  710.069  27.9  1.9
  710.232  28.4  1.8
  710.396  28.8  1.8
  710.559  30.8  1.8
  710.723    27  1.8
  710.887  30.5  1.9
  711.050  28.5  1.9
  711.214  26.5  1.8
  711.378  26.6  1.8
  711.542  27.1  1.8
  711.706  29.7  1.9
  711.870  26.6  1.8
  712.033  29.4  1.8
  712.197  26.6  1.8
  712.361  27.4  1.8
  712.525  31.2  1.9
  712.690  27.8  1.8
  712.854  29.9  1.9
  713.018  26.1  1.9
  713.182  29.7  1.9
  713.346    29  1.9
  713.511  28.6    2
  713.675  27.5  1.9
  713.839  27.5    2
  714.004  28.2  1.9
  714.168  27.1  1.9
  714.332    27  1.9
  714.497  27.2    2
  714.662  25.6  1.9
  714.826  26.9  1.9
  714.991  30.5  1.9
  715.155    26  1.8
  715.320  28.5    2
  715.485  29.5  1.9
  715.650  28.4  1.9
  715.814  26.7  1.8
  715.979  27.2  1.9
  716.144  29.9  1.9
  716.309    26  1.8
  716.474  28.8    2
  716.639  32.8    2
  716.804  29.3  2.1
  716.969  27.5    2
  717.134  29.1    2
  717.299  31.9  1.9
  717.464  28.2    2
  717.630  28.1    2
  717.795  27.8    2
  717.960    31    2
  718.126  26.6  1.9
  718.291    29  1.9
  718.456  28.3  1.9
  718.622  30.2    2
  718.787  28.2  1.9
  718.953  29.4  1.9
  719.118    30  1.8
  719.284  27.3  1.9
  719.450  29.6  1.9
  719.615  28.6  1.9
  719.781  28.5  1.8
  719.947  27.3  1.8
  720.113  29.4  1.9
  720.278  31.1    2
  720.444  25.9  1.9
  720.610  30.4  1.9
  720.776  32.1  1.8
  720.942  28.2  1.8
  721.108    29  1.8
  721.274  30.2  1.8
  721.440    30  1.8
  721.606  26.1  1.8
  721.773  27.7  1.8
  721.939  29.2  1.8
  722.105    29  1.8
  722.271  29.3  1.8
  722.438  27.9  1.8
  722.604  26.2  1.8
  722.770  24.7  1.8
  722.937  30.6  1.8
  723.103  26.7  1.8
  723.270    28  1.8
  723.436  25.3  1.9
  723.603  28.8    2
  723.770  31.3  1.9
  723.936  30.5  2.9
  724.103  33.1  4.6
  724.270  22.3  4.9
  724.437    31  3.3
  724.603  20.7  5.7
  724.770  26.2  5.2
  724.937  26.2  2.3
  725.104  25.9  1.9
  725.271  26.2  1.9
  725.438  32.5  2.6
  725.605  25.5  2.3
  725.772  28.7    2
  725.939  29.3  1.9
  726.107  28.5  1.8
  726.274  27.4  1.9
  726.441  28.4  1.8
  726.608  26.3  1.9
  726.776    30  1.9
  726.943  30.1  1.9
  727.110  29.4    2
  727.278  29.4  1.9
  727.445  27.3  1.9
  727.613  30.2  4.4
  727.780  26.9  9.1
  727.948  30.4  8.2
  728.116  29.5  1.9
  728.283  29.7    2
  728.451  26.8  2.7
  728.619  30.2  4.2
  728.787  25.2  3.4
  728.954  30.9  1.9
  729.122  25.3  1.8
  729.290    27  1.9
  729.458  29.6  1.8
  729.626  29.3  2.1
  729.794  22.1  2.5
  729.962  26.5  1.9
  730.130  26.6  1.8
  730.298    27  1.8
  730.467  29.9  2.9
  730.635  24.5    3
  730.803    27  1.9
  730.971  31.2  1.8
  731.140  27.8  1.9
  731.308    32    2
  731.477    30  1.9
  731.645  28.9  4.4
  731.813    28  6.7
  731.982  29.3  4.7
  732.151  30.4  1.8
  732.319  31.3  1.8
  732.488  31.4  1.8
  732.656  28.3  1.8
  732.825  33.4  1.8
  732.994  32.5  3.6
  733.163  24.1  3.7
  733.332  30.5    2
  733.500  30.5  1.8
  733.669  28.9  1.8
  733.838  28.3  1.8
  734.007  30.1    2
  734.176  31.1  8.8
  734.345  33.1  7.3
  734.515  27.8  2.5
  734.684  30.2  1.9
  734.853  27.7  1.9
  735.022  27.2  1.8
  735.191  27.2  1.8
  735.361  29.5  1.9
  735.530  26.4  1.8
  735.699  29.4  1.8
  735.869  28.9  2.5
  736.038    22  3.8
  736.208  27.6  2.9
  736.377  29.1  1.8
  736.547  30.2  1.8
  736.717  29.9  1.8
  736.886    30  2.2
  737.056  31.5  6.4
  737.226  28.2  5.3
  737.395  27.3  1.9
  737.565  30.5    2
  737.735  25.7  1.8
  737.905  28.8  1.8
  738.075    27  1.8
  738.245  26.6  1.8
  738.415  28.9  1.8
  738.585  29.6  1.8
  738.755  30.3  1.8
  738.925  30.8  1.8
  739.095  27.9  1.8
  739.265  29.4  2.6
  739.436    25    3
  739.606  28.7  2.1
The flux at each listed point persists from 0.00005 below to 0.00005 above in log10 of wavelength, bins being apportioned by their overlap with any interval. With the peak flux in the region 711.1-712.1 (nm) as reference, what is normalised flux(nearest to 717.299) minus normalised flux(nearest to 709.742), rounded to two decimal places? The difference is 0.10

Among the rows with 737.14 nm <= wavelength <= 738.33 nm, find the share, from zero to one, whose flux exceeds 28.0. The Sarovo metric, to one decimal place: 0.4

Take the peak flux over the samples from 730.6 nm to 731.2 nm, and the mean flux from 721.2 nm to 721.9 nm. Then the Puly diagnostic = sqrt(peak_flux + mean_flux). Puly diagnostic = 7.73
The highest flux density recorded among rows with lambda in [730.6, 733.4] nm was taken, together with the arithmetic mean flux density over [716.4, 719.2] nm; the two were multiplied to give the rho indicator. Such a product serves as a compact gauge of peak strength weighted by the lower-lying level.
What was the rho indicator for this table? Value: 975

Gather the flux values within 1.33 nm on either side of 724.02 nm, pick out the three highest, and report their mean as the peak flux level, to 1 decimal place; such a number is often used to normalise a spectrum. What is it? 31.8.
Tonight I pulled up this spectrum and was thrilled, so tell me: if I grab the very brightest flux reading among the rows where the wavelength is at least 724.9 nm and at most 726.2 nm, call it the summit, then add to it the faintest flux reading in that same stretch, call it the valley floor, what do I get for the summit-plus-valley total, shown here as 58.0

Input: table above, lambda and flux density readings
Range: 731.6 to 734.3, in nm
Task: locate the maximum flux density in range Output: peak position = 732.825 nm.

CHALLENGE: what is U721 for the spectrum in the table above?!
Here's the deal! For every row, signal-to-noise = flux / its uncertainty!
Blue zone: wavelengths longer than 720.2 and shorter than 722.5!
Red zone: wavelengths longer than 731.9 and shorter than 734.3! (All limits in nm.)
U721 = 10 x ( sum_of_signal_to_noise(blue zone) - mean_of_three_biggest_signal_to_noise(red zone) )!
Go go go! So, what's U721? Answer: 2044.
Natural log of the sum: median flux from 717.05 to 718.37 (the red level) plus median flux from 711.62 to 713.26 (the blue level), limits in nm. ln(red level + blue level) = 4.05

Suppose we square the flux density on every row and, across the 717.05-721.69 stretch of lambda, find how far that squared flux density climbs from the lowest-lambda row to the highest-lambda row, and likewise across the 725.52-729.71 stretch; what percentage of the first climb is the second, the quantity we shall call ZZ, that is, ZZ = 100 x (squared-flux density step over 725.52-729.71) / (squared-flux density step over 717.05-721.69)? -126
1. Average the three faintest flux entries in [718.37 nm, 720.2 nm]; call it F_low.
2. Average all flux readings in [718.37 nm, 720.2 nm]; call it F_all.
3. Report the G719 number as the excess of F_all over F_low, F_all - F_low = 1.2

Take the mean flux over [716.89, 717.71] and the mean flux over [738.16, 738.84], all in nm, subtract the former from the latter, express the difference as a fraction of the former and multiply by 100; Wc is 0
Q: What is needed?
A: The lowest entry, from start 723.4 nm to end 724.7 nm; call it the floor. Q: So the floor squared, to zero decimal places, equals 428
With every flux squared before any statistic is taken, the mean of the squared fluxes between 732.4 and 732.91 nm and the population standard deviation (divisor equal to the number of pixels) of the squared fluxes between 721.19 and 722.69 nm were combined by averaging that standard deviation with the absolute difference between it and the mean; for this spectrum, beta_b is 484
